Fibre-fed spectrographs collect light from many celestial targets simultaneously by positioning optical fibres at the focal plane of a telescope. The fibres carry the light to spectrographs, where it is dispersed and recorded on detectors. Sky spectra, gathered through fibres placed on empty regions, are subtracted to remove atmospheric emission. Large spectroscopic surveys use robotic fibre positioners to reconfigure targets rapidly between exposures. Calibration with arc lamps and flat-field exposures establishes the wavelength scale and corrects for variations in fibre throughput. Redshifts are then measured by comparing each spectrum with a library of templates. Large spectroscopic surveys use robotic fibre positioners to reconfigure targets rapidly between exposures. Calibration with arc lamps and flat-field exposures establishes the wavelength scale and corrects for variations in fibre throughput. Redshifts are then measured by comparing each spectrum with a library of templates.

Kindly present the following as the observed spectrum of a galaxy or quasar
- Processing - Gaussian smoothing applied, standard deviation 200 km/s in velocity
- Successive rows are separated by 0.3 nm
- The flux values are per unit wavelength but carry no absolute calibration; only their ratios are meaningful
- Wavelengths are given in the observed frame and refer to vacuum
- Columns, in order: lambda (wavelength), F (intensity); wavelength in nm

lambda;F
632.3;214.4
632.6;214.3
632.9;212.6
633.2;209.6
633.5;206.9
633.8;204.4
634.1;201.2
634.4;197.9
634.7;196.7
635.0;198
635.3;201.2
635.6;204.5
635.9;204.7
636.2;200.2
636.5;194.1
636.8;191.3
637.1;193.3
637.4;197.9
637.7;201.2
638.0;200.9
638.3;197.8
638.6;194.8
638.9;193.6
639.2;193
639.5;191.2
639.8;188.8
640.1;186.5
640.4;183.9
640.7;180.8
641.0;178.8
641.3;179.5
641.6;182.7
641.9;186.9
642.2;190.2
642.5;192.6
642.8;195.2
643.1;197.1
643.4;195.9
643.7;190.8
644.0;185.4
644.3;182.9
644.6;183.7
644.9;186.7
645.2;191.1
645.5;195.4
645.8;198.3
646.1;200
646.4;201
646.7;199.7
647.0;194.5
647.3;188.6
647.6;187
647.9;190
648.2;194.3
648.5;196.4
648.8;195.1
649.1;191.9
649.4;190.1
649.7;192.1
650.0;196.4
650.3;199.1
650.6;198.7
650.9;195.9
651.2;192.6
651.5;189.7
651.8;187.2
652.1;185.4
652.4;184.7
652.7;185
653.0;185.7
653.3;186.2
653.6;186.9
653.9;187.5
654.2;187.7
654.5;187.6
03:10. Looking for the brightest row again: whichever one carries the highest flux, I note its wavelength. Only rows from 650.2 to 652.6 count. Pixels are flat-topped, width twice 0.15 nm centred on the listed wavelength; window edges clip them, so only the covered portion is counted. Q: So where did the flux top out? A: 650.3 nm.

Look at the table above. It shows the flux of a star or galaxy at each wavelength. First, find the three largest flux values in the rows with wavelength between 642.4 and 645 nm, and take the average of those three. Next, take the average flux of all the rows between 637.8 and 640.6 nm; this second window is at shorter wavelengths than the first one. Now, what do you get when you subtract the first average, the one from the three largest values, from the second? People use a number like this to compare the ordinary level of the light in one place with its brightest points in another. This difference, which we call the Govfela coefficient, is -3.8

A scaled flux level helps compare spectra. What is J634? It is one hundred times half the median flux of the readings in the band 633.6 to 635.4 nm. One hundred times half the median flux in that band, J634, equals 9980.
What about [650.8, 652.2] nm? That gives 9485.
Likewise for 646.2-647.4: 9855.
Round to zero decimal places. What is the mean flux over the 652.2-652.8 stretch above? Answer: 185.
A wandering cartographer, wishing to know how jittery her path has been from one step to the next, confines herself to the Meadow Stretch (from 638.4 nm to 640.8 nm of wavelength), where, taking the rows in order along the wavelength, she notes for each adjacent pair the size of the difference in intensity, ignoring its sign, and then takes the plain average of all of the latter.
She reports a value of 2.00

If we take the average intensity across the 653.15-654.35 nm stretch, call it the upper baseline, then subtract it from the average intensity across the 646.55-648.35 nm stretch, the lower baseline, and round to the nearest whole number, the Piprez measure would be 5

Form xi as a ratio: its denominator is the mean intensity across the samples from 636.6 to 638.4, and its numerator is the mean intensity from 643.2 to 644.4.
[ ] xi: 0.96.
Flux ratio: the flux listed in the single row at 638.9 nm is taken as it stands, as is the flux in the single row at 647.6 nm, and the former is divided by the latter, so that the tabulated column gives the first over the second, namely 1.04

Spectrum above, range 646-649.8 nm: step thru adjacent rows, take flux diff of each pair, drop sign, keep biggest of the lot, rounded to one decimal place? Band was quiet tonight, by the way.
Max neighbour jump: 5.9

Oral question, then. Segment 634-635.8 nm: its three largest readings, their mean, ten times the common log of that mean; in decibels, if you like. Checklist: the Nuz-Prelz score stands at 23.1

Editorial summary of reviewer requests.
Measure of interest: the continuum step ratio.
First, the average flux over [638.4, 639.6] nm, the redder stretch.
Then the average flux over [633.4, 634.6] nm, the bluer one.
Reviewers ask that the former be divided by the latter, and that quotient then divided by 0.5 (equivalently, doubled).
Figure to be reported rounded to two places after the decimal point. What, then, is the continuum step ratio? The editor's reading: 1.91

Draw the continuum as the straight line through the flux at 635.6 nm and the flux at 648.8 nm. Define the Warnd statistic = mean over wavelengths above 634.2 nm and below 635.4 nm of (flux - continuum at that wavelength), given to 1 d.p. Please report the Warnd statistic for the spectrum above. -6.6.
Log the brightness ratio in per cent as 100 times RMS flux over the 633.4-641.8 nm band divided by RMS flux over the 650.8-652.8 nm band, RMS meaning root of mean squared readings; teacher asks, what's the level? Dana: 103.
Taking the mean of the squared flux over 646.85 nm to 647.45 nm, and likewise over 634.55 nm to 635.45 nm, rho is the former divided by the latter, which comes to 0.930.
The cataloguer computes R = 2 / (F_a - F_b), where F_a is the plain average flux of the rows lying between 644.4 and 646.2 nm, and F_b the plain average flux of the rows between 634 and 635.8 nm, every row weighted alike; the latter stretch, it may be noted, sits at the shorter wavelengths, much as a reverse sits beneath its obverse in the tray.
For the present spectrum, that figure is -0.3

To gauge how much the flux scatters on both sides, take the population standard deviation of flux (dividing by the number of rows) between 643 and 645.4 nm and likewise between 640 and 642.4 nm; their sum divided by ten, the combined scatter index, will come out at 0.88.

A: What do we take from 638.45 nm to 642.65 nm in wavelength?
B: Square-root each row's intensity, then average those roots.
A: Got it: 13.7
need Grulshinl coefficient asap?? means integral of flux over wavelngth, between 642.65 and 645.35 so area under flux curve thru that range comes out 513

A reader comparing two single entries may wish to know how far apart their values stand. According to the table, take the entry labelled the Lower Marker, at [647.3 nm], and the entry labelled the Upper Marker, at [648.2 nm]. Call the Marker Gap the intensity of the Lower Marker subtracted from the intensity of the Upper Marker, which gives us 5.7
